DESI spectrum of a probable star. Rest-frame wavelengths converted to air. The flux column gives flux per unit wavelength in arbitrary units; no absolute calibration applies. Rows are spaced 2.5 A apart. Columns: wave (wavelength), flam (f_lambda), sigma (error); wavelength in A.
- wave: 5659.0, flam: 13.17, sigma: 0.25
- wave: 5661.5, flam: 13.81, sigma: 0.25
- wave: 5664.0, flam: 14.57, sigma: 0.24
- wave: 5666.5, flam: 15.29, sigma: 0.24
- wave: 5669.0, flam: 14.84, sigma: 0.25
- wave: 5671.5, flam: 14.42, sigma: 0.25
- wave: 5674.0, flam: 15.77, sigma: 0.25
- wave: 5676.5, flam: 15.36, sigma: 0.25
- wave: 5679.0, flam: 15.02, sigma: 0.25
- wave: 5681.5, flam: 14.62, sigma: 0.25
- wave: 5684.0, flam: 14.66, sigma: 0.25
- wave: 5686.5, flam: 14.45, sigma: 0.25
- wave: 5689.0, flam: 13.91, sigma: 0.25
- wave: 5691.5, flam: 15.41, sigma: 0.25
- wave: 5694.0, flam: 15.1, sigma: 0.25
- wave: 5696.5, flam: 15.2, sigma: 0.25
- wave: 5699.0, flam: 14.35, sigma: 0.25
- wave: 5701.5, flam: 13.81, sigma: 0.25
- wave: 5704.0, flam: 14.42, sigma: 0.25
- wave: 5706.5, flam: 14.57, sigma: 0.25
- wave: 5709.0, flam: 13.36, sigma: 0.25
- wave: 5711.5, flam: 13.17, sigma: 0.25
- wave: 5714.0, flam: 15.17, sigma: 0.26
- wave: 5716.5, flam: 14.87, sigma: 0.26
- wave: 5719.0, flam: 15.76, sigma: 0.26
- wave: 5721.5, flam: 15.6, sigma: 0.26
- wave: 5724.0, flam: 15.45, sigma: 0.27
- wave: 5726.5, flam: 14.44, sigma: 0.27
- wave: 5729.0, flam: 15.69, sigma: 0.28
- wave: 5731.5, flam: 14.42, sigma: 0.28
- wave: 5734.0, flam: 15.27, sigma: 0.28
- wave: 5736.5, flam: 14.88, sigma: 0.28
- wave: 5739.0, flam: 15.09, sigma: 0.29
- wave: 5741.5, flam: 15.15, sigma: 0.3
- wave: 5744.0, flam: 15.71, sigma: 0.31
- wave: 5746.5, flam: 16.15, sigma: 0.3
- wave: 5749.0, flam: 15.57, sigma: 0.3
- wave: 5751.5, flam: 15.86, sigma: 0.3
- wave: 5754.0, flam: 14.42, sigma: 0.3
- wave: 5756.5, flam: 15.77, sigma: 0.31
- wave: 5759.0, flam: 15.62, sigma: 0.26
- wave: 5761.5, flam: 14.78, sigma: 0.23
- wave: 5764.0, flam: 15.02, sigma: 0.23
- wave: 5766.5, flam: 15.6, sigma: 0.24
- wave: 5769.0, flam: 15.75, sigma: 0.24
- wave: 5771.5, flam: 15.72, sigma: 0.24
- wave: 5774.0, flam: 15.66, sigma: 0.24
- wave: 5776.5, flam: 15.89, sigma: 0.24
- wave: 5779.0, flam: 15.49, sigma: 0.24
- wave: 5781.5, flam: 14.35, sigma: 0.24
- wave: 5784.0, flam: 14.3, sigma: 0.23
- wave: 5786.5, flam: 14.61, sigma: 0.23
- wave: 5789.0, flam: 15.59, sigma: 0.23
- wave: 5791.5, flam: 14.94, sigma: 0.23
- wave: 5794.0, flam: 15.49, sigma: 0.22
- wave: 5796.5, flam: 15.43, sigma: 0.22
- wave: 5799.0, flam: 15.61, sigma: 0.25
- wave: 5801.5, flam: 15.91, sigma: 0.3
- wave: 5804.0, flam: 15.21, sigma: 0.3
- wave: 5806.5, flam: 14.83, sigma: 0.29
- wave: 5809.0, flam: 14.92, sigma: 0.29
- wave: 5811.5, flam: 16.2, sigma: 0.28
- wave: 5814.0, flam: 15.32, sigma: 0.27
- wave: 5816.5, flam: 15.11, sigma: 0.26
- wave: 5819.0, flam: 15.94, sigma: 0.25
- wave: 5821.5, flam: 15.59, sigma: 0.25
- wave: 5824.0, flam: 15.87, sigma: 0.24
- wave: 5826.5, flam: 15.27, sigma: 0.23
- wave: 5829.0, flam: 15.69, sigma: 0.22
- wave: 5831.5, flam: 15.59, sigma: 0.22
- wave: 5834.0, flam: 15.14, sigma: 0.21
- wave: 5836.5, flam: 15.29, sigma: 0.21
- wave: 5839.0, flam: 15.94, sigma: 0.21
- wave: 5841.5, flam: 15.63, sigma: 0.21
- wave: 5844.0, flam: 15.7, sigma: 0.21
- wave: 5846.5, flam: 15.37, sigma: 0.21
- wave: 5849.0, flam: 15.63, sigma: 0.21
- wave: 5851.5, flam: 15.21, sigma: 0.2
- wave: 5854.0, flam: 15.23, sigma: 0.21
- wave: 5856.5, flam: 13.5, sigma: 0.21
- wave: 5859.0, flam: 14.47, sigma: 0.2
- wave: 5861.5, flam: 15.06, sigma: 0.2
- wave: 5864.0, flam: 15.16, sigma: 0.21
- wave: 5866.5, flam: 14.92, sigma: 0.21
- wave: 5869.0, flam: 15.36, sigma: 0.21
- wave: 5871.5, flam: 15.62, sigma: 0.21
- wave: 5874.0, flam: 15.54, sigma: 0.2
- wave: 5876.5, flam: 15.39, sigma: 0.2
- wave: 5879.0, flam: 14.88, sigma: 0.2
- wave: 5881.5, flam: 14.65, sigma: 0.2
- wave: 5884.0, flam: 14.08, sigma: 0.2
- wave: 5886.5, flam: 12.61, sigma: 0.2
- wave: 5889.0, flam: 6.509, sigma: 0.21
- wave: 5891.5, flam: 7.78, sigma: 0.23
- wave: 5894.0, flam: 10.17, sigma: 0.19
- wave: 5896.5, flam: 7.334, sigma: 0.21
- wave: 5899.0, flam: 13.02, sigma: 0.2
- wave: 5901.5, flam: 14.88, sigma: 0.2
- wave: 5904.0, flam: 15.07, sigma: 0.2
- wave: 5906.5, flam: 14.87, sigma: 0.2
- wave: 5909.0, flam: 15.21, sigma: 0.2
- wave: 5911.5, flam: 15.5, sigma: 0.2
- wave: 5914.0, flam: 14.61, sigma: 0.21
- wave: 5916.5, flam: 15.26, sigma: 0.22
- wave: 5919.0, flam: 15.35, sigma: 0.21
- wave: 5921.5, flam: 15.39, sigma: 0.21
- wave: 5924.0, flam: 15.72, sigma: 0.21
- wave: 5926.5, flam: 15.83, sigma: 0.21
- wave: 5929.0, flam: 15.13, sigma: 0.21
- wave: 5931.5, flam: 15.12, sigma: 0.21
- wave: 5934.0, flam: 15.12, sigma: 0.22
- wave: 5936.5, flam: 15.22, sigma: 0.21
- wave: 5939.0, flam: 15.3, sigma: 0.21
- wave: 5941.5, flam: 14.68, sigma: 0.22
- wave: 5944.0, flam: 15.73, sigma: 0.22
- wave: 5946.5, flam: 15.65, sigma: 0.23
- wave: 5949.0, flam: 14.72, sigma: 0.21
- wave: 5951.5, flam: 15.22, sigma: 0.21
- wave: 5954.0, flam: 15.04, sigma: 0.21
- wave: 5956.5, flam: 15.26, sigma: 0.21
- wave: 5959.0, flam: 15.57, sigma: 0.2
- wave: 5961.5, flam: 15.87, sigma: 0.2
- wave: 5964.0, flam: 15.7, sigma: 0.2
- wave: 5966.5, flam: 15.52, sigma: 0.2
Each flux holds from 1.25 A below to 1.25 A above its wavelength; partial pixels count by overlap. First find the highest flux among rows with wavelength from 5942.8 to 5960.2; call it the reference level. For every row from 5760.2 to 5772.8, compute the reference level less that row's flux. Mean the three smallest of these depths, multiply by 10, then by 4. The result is 2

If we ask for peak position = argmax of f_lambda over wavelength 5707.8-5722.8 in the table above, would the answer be 5719.0 A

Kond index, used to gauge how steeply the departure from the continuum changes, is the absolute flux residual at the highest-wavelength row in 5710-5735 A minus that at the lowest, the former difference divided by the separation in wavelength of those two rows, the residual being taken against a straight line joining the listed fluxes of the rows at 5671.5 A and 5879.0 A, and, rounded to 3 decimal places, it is -0.028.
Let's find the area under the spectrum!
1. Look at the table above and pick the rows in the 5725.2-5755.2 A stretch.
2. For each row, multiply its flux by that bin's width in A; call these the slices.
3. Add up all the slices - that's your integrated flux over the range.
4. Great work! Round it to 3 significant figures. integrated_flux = 457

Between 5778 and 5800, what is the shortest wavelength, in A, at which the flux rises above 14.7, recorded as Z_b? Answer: 5779.0 A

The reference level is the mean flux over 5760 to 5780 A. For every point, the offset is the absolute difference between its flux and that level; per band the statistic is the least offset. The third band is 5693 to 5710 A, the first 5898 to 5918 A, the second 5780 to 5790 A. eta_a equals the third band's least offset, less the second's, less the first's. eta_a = 0.18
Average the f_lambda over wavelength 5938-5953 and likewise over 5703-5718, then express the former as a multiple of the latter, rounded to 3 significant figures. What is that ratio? 1.07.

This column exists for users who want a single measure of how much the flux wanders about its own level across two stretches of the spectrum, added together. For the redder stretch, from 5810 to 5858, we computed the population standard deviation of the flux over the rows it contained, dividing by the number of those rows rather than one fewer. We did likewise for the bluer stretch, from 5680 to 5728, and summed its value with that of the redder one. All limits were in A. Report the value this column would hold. 1.25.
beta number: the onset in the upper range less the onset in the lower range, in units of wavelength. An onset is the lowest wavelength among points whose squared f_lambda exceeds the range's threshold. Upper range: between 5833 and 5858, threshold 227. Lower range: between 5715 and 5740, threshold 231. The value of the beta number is 115.0 A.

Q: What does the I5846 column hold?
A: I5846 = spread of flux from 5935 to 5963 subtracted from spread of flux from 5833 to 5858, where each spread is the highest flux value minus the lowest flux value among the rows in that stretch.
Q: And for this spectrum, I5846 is 1.25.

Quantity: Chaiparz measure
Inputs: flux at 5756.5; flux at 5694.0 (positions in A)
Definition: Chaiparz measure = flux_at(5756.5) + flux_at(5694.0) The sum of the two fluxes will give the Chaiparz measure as 30.9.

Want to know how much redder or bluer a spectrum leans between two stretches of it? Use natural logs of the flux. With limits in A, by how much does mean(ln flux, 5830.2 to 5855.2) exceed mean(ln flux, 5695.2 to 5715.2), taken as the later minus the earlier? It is 0.08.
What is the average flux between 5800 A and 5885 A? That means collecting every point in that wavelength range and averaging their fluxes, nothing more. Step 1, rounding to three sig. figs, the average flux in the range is 15.3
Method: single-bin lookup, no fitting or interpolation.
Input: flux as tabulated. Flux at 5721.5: 15.6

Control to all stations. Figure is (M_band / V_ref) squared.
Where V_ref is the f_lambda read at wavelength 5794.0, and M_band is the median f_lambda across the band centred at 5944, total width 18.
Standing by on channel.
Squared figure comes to 0.97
